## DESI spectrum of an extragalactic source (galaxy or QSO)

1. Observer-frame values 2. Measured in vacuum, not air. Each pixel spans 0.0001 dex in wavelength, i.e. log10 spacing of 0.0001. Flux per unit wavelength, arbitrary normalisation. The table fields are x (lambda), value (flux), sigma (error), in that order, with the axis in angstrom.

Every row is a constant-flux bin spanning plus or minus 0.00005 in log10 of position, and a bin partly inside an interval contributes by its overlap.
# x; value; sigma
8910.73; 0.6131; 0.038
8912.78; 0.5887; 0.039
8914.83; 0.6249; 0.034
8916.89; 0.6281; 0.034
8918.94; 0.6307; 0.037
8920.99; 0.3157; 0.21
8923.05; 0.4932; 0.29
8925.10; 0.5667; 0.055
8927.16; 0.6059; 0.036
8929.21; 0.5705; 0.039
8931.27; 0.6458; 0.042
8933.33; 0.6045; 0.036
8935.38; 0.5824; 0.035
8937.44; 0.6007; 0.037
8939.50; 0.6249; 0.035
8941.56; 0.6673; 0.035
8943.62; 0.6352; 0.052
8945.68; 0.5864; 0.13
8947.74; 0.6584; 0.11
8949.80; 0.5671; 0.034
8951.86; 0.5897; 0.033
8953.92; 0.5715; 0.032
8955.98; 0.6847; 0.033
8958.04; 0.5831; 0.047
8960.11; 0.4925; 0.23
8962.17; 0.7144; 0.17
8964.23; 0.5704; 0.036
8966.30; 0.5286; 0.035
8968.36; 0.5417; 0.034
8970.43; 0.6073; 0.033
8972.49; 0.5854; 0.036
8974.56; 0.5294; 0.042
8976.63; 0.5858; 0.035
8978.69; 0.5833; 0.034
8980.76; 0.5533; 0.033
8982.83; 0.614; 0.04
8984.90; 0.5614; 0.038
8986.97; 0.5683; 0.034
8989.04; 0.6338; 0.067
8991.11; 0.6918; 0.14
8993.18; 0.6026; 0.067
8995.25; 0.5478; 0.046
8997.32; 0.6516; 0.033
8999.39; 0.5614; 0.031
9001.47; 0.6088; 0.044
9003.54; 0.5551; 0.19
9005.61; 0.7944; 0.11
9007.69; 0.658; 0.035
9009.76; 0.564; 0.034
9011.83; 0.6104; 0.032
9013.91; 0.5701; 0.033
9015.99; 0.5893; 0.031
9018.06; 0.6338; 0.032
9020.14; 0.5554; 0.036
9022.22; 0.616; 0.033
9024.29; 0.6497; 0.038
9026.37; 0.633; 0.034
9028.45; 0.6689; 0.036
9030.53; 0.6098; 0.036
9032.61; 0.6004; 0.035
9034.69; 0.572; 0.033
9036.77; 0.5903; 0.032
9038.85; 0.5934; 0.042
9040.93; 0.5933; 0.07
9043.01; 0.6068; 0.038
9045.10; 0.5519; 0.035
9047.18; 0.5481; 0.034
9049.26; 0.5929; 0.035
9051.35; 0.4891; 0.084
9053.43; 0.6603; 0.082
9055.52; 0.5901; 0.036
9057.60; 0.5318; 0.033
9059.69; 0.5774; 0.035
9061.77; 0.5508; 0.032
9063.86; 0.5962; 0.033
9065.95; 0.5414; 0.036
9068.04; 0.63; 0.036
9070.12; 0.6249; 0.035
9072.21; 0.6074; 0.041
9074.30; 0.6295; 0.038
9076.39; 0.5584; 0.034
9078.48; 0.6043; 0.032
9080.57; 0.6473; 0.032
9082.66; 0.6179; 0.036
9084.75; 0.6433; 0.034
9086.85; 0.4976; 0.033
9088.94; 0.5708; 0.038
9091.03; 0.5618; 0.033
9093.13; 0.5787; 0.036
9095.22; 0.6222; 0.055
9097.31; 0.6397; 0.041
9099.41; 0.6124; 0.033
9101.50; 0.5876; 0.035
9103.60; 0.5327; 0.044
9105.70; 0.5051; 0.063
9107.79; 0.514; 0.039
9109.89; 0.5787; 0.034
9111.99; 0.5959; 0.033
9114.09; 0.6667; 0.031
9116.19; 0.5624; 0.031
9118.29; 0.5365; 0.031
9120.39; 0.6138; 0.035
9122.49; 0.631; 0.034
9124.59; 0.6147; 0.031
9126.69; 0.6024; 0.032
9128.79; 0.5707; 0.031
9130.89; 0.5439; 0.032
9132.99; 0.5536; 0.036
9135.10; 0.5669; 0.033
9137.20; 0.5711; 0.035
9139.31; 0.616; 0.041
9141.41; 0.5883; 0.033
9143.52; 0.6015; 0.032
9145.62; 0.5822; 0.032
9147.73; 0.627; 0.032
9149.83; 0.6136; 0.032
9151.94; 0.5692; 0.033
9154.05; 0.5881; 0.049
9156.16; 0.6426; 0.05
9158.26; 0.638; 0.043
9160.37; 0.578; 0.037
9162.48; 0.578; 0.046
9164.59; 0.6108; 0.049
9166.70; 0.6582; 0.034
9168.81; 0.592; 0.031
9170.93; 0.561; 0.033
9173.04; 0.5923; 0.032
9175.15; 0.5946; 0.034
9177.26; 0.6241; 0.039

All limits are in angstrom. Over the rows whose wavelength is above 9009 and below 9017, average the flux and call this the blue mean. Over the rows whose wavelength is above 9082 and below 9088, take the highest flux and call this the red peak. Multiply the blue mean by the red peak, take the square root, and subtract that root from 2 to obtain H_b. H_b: 1.39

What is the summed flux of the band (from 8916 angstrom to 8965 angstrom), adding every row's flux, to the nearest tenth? 14.2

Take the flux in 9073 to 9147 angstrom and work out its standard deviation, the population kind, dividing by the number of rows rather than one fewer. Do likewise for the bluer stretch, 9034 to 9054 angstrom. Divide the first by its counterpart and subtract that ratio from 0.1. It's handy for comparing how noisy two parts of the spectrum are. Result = -0.86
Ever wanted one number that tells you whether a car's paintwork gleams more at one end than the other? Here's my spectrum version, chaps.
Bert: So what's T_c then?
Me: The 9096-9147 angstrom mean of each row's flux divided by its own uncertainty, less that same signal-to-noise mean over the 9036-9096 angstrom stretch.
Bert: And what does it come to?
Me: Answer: 1.3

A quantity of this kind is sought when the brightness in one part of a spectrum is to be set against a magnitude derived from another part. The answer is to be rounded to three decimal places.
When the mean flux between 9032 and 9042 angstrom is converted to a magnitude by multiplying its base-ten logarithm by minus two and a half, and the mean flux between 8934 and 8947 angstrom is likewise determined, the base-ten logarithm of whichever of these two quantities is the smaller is -0.242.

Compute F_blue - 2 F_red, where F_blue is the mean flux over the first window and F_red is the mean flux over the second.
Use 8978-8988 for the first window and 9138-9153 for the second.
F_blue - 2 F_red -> -0.623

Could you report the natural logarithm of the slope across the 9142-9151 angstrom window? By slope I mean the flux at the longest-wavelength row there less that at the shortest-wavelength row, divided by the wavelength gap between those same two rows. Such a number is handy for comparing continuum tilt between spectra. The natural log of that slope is -6.3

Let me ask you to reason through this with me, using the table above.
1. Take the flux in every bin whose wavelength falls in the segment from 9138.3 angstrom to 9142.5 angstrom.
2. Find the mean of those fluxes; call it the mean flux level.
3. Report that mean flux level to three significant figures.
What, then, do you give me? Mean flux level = 0.602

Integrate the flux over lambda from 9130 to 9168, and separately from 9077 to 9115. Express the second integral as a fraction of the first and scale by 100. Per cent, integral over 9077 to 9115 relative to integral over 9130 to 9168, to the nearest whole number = 98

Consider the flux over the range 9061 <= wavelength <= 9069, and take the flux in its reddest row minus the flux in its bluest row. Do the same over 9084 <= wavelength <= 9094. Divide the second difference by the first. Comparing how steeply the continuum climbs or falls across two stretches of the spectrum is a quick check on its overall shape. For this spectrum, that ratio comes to -0.82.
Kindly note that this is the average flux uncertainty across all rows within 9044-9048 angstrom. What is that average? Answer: 0.0345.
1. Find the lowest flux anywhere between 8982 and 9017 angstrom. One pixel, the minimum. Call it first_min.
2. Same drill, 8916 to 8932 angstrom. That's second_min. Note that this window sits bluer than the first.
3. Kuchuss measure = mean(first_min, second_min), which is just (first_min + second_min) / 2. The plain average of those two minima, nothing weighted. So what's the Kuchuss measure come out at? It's 0.43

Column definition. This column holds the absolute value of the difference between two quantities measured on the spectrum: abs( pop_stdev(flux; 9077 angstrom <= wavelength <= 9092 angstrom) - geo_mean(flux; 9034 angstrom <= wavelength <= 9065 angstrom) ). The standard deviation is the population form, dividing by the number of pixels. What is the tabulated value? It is 0.526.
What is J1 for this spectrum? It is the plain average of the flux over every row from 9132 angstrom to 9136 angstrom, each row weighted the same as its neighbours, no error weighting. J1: 0.56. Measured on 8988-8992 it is 0.66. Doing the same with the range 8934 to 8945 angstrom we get 0.62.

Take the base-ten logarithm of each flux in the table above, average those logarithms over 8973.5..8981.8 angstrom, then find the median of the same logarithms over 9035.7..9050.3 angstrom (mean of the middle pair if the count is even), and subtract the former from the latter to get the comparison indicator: 0.023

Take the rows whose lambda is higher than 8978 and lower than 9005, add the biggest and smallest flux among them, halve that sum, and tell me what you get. 0.620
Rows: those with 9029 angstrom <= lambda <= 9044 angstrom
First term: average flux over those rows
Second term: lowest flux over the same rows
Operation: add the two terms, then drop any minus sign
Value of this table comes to 1.17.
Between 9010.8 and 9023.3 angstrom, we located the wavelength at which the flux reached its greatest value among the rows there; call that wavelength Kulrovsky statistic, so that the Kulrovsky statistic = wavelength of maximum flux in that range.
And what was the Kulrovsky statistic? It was 9018.06 angstrom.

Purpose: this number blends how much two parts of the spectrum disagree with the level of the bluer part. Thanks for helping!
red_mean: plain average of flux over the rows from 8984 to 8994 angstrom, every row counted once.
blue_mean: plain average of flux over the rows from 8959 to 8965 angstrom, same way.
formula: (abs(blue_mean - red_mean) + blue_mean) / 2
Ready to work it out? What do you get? 0.306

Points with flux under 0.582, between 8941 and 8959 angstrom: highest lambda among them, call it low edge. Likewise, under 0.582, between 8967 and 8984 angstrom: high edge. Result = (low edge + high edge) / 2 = 8967.3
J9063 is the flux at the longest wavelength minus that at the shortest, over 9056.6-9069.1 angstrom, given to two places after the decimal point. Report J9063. 0.10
